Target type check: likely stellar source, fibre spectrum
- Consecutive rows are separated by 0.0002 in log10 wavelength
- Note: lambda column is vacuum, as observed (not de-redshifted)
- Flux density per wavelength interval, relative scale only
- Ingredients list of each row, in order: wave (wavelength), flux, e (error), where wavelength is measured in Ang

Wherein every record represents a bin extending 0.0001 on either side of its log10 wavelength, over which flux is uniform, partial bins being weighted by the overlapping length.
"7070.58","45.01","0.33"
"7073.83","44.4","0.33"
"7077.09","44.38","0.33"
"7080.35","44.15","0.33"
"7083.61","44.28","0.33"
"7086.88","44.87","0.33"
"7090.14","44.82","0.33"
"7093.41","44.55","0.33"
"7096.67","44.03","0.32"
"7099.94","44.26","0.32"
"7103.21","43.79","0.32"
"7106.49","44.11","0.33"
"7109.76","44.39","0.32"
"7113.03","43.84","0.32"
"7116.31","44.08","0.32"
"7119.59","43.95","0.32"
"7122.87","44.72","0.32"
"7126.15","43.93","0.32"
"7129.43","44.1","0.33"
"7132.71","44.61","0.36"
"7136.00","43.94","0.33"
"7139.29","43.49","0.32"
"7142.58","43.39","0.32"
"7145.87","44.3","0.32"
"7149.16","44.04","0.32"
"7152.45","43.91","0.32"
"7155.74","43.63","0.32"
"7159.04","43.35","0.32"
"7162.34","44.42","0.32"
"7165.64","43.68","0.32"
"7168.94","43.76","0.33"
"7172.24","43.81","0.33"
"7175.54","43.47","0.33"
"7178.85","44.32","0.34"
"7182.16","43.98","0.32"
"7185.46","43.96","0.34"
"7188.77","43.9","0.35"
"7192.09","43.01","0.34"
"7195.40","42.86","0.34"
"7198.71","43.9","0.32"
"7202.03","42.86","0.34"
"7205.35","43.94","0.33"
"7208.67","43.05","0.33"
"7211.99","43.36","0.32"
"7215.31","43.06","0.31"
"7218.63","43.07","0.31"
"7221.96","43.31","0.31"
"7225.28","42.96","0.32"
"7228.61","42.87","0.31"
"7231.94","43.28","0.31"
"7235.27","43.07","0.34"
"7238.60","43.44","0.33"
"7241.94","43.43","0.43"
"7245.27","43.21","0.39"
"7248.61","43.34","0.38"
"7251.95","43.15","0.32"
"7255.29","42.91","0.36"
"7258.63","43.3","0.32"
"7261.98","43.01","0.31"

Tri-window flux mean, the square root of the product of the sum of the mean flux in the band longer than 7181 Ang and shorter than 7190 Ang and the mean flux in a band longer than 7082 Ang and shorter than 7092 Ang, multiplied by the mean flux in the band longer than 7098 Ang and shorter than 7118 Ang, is 62.5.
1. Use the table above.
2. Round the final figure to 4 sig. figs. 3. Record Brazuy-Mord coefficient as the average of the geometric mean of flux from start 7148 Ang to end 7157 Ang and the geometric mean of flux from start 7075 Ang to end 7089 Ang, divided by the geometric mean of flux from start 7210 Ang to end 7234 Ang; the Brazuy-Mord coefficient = 1.023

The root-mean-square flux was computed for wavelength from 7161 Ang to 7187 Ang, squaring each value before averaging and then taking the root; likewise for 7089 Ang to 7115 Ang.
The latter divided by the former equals 1.007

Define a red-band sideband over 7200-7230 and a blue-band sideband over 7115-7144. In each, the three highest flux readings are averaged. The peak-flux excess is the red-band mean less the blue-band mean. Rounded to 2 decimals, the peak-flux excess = -0.94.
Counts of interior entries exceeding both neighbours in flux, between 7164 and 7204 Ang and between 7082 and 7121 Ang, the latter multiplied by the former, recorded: 12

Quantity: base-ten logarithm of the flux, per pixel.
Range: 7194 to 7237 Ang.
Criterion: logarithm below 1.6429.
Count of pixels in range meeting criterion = 13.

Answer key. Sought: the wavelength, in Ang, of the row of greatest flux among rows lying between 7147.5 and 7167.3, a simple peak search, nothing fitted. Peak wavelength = 7162.34 Ang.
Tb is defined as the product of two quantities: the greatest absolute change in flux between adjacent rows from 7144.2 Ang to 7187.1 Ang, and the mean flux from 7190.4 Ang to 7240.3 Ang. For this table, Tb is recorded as 46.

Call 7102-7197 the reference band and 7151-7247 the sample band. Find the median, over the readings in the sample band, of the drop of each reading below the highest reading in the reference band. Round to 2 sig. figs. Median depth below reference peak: 1.3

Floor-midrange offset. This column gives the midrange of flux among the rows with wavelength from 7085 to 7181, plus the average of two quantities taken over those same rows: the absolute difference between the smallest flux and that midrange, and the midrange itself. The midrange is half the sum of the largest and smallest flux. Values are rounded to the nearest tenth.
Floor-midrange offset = 66.5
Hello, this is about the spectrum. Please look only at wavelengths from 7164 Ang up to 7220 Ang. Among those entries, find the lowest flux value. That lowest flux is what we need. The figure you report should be 42.86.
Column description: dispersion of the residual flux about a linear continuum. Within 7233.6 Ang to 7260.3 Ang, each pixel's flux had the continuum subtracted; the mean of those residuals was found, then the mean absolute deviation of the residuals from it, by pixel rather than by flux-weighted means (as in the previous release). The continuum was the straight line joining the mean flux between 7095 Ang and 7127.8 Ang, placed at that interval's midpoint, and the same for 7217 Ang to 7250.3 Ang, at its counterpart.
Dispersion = 0.15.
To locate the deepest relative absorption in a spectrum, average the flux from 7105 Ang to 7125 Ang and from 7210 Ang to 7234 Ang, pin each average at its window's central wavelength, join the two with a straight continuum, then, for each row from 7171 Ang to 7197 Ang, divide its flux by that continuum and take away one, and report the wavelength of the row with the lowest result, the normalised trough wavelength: 7195.40 Ang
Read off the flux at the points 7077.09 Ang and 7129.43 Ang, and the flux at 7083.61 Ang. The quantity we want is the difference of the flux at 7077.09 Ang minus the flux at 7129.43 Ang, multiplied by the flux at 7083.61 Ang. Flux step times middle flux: 12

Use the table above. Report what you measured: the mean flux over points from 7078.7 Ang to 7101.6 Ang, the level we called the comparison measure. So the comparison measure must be 44.4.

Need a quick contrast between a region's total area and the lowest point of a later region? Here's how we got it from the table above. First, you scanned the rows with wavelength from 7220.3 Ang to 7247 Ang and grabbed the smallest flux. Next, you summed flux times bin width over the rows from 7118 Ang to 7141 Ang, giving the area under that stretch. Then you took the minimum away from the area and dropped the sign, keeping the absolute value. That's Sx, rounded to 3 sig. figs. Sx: 971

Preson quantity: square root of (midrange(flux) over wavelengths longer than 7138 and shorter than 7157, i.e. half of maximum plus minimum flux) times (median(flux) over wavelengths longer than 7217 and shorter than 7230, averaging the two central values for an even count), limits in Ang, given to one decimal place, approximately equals 43.4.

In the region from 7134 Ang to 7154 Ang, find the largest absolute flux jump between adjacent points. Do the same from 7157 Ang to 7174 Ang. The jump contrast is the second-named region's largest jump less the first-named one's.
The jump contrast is 0.2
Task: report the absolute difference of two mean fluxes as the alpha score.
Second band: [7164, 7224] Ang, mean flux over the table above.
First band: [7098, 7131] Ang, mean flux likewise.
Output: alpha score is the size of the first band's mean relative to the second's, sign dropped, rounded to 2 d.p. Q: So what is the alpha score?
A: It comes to 0.60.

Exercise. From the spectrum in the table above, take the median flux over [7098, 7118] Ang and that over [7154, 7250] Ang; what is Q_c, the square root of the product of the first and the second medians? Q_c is 43.73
